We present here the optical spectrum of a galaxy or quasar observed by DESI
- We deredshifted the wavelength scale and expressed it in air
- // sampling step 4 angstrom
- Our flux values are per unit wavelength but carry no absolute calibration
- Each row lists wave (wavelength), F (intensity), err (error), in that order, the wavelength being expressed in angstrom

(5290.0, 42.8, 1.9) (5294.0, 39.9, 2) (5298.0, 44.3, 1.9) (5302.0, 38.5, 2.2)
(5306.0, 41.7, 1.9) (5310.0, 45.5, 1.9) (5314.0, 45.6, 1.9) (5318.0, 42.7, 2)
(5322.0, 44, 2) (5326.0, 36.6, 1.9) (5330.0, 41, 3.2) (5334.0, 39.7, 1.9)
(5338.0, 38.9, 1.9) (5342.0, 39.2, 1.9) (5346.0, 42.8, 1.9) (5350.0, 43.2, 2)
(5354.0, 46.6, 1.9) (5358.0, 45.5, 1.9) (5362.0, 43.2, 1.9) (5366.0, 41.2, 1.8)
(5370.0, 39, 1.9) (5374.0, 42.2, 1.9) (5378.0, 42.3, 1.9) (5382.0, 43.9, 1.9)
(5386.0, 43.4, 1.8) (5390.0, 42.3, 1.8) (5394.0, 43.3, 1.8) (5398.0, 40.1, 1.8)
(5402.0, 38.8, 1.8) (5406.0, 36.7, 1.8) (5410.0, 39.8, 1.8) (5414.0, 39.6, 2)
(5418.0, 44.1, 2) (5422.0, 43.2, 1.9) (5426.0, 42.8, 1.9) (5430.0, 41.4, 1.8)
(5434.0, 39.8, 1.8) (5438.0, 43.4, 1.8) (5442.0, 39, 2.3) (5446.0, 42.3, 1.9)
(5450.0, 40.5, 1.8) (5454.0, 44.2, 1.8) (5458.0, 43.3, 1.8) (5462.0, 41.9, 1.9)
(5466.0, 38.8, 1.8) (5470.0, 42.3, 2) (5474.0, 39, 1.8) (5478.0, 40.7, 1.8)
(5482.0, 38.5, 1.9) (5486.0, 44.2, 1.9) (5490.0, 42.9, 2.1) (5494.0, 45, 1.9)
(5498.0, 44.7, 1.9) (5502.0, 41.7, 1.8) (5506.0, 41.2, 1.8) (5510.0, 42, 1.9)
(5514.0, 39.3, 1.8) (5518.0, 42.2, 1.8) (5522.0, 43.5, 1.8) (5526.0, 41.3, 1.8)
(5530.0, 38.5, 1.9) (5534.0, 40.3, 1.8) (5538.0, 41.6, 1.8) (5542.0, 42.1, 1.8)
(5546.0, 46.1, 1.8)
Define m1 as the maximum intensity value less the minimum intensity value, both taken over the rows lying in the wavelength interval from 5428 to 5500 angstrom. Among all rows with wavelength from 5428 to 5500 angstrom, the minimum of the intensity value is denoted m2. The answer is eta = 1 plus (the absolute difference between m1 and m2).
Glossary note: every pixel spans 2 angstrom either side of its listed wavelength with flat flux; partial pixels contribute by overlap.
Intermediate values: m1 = 6.5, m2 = 38.5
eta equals 33.0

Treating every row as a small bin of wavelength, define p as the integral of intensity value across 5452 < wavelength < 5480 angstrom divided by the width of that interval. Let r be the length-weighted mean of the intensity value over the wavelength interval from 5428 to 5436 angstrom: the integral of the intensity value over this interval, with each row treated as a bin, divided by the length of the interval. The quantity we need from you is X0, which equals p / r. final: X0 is 1.02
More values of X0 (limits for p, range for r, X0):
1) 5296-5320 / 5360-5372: 1.05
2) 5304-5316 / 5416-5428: 1.02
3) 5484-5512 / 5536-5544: 1.03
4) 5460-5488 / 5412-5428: 0.96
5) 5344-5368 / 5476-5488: 1.06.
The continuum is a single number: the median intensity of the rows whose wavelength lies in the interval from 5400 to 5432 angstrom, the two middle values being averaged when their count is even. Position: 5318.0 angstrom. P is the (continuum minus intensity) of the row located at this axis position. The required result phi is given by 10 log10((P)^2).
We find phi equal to 6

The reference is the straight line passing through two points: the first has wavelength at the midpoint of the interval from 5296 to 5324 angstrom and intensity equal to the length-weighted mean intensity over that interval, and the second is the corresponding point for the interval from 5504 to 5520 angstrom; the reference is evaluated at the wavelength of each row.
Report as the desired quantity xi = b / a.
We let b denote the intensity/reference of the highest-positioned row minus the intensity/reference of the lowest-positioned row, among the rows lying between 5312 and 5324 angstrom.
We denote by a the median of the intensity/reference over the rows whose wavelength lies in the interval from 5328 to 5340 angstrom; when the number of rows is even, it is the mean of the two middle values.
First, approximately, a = 0.924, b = -0.035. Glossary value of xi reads -0.04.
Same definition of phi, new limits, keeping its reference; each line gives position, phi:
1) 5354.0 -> 16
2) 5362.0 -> 8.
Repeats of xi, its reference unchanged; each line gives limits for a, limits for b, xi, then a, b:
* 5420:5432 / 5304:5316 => 0.09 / 1.018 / 0.092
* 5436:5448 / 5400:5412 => 0.03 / 1.011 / 0.025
